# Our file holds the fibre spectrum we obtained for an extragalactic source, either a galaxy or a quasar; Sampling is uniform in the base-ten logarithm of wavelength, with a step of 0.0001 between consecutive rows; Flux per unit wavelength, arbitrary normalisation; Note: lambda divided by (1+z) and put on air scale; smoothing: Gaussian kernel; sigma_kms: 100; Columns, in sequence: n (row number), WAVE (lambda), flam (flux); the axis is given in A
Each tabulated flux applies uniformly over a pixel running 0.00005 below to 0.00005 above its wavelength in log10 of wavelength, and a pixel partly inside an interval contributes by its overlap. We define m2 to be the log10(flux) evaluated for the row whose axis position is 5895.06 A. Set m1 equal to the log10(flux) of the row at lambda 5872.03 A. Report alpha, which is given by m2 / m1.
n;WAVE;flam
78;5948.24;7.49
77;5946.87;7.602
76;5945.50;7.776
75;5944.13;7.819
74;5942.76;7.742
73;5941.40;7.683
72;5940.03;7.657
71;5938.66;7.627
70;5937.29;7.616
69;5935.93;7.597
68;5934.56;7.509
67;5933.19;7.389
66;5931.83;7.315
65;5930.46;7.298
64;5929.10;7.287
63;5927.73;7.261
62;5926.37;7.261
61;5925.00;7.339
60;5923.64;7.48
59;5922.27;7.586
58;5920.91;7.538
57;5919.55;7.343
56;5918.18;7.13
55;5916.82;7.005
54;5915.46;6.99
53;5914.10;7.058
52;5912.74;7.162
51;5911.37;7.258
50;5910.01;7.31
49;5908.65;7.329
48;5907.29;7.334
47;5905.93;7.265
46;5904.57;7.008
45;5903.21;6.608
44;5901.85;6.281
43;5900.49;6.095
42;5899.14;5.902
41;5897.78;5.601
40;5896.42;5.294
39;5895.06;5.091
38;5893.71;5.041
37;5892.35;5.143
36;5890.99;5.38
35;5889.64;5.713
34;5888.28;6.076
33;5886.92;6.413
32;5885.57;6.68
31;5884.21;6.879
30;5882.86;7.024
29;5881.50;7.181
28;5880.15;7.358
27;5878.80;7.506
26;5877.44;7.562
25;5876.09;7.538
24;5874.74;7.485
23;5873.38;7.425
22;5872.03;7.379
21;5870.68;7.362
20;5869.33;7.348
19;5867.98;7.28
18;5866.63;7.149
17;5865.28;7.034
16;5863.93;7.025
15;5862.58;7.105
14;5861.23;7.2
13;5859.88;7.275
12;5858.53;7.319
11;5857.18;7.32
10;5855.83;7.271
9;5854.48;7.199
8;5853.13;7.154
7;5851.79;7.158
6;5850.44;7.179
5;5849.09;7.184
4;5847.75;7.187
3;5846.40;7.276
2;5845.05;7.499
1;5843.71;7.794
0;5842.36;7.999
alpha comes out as 0.81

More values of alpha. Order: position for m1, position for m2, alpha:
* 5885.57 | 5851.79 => 1.04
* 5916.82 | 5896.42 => 0.86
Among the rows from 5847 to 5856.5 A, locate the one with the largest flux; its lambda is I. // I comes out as 5855.83 A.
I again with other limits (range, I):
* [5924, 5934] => 5933.19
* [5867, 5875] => 5874.74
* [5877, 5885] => 5877.44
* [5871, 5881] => 5877.44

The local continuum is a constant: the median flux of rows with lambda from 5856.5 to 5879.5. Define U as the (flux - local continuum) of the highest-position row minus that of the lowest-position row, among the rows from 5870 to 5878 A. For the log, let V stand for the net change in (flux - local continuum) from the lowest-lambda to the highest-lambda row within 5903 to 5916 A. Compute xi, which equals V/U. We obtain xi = 1.9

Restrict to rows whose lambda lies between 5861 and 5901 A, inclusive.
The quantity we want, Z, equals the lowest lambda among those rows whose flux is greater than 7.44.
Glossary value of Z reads 5874.74 A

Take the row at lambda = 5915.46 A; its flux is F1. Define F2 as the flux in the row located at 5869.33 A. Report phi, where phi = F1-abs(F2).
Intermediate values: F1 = 6.99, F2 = 7.348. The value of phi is -0.4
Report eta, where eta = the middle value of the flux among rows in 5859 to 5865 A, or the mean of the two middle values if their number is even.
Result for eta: 7.15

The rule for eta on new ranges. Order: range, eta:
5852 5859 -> 7.27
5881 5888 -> 6.88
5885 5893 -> 5.89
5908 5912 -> 7.31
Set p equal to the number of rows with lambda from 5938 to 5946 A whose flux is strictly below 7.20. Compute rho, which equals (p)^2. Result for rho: 0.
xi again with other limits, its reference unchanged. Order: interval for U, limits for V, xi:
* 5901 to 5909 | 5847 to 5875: 0.3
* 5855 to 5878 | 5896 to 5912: 6.7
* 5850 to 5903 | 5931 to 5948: -0.3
